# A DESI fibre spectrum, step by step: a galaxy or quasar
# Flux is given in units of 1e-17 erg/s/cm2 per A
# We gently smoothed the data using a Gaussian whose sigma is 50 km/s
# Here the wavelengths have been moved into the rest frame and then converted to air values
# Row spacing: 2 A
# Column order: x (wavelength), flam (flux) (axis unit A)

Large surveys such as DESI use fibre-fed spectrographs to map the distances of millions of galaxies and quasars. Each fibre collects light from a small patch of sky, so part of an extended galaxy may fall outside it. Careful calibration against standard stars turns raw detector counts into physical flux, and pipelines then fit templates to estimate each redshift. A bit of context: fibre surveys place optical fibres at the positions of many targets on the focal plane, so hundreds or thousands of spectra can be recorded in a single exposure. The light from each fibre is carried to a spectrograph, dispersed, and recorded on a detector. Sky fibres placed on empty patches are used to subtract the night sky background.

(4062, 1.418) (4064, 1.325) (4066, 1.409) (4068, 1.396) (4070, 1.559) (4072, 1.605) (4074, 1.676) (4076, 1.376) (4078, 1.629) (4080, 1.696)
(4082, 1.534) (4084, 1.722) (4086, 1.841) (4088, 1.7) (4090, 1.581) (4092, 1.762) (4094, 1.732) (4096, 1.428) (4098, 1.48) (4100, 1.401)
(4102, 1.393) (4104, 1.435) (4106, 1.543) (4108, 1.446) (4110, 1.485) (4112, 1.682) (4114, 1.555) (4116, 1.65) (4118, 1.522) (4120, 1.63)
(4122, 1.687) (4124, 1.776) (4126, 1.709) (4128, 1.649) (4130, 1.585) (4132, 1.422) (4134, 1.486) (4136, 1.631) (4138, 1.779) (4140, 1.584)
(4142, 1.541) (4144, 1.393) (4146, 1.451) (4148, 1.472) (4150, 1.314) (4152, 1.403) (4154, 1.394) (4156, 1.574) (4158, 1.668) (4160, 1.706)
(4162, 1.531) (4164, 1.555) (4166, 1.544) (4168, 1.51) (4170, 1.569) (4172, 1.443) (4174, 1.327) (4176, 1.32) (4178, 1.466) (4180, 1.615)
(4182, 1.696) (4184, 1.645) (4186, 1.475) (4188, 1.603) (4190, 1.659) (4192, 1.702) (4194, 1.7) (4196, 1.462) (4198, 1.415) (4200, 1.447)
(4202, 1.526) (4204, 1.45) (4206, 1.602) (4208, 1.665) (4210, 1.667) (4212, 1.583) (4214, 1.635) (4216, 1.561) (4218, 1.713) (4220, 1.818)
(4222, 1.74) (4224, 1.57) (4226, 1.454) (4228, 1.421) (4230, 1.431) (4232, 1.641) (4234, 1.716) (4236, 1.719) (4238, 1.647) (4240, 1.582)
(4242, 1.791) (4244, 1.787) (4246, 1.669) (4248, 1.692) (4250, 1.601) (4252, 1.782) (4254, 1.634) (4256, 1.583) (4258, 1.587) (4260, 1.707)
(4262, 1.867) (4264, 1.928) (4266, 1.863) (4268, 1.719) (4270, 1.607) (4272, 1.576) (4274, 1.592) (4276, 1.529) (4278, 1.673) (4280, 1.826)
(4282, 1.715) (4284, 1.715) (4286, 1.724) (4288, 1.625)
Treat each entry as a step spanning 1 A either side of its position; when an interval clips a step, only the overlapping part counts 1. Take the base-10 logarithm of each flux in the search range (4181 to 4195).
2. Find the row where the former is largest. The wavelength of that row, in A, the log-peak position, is 4192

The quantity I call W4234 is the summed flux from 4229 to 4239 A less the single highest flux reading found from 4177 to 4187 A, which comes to 6.46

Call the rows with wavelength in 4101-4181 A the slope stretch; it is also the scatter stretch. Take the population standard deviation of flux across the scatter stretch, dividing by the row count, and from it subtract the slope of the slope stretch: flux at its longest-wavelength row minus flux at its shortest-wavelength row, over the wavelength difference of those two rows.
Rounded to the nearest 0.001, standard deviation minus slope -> 0.117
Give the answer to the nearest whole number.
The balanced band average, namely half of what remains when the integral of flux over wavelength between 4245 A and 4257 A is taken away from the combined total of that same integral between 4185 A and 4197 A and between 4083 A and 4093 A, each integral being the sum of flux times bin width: 8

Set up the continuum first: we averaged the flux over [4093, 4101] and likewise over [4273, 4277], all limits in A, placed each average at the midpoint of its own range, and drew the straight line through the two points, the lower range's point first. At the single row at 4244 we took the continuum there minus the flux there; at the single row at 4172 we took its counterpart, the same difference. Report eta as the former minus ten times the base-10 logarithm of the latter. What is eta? 10.3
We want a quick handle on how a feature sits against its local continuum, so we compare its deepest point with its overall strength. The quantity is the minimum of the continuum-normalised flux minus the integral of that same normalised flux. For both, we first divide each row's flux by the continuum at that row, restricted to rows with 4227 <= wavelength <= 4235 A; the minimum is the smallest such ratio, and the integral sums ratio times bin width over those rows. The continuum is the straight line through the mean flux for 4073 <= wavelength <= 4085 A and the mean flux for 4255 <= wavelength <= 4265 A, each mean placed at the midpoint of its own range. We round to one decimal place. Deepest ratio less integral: -6.4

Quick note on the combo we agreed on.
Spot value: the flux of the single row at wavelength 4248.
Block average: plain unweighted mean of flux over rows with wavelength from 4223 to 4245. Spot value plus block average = 3.31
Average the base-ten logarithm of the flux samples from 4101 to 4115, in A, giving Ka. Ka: 0.177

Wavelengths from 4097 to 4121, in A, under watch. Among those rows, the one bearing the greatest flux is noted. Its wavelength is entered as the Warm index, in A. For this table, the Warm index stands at 4112 A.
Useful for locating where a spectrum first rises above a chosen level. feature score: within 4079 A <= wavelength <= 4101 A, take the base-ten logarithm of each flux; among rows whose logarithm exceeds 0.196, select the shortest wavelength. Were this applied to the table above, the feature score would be 4080 A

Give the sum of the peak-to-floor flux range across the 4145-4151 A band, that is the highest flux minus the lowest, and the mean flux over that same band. 1.57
